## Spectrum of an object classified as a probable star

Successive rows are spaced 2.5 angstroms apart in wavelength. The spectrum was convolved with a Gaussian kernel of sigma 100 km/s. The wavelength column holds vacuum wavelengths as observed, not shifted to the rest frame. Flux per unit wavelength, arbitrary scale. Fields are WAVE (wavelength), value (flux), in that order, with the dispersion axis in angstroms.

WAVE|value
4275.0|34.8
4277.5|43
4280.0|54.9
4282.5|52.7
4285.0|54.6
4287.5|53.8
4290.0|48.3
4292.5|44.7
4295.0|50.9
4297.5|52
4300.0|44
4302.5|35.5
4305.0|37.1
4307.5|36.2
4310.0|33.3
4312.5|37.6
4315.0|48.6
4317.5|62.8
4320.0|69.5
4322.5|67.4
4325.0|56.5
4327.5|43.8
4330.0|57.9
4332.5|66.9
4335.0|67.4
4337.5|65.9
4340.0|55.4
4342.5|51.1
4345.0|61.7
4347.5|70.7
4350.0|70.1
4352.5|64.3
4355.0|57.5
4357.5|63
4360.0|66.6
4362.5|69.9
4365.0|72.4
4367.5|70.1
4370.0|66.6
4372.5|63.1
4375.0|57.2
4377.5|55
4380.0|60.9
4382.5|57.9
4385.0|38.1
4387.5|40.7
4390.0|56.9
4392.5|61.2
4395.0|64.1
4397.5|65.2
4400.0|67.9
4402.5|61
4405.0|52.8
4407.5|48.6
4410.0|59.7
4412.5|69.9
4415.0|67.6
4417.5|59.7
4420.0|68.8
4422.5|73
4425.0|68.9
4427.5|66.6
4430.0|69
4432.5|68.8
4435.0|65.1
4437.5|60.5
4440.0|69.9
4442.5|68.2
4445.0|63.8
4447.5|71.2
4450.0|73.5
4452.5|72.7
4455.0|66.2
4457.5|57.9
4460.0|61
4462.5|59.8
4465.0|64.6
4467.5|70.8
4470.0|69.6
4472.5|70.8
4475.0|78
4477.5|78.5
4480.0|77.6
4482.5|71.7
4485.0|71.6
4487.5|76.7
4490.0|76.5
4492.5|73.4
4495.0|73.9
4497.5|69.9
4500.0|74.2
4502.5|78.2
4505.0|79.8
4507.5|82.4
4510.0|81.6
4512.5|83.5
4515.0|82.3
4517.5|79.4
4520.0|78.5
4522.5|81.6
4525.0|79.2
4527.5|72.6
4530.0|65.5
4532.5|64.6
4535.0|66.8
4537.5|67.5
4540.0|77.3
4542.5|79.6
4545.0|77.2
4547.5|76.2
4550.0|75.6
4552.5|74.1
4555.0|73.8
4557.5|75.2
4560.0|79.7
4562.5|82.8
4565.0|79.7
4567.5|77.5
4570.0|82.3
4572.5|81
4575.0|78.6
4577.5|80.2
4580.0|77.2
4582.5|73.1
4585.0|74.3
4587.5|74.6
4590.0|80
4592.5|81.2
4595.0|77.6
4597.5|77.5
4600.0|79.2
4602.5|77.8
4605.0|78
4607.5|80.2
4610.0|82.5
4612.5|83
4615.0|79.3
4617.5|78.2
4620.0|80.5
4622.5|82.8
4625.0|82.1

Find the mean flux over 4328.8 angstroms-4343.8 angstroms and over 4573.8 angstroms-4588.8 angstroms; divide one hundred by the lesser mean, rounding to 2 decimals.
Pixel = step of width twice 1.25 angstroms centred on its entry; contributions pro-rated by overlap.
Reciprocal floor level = 1.65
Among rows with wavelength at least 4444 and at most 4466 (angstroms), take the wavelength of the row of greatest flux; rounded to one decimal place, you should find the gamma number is 4450.0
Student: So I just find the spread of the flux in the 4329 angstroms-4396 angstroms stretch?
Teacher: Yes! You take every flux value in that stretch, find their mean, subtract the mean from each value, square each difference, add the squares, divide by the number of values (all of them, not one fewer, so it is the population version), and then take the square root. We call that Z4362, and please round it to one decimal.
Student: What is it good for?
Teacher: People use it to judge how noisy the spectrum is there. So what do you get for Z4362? 8.2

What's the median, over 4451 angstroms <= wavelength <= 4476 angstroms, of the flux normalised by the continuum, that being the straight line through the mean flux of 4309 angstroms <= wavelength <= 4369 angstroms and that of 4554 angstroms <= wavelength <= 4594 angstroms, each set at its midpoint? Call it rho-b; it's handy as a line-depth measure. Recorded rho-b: 0.97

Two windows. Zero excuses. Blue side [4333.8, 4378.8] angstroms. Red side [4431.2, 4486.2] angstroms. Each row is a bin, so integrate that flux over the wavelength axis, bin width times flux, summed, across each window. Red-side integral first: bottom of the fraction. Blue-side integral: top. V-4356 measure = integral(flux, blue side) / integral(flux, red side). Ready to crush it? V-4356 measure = 0.76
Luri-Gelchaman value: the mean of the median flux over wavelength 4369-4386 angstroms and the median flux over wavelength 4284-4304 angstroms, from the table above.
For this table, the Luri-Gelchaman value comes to 54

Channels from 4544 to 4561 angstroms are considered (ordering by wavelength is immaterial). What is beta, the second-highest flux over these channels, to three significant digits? 77.2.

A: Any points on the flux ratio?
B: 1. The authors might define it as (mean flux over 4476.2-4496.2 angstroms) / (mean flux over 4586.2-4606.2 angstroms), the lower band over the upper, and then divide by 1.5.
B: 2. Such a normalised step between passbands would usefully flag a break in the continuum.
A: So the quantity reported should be 0.64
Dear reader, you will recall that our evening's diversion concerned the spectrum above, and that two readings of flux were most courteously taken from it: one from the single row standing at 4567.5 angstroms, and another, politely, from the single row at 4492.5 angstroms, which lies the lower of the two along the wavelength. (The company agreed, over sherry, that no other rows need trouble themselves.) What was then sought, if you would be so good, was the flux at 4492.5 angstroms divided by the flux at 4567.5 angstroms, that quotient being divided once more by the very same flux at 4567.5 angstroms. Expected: 0.012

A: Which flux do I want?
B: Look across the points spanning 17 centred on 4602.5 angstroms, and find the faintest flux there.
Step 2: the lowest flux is 77.5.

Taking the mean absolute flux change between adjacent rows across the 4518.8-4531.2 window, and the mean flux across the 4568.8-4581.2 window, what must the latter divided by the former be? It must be 17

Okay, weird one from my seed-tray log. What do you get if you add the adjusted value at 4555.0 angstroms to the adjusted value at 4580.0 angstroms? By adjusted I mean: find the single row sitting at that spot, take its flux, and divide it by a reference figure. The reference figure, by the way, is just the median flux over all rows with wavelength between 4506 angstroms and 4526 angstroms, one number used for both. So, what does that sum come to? 1.85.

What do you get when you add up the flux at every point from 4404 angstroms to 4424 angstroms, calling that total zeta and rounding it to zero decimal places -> 500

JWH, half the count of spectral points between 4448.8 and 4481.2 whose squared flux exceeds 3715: 5.5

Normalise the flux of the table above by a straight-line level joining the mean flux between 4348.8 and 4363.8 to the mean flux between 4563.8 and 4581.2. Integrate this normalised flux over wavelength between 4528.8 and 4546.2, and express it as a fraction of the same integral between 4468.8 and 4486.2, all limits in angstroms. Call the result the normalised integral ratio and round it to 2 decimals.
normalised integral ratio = 0.91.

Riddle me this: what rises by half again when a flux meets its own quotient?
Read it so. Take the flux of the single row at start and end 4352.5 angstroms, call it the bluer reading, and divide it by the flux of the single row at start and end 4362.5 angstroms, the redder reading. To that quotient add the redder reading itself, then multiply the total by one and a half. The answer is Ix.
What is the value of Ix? 106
